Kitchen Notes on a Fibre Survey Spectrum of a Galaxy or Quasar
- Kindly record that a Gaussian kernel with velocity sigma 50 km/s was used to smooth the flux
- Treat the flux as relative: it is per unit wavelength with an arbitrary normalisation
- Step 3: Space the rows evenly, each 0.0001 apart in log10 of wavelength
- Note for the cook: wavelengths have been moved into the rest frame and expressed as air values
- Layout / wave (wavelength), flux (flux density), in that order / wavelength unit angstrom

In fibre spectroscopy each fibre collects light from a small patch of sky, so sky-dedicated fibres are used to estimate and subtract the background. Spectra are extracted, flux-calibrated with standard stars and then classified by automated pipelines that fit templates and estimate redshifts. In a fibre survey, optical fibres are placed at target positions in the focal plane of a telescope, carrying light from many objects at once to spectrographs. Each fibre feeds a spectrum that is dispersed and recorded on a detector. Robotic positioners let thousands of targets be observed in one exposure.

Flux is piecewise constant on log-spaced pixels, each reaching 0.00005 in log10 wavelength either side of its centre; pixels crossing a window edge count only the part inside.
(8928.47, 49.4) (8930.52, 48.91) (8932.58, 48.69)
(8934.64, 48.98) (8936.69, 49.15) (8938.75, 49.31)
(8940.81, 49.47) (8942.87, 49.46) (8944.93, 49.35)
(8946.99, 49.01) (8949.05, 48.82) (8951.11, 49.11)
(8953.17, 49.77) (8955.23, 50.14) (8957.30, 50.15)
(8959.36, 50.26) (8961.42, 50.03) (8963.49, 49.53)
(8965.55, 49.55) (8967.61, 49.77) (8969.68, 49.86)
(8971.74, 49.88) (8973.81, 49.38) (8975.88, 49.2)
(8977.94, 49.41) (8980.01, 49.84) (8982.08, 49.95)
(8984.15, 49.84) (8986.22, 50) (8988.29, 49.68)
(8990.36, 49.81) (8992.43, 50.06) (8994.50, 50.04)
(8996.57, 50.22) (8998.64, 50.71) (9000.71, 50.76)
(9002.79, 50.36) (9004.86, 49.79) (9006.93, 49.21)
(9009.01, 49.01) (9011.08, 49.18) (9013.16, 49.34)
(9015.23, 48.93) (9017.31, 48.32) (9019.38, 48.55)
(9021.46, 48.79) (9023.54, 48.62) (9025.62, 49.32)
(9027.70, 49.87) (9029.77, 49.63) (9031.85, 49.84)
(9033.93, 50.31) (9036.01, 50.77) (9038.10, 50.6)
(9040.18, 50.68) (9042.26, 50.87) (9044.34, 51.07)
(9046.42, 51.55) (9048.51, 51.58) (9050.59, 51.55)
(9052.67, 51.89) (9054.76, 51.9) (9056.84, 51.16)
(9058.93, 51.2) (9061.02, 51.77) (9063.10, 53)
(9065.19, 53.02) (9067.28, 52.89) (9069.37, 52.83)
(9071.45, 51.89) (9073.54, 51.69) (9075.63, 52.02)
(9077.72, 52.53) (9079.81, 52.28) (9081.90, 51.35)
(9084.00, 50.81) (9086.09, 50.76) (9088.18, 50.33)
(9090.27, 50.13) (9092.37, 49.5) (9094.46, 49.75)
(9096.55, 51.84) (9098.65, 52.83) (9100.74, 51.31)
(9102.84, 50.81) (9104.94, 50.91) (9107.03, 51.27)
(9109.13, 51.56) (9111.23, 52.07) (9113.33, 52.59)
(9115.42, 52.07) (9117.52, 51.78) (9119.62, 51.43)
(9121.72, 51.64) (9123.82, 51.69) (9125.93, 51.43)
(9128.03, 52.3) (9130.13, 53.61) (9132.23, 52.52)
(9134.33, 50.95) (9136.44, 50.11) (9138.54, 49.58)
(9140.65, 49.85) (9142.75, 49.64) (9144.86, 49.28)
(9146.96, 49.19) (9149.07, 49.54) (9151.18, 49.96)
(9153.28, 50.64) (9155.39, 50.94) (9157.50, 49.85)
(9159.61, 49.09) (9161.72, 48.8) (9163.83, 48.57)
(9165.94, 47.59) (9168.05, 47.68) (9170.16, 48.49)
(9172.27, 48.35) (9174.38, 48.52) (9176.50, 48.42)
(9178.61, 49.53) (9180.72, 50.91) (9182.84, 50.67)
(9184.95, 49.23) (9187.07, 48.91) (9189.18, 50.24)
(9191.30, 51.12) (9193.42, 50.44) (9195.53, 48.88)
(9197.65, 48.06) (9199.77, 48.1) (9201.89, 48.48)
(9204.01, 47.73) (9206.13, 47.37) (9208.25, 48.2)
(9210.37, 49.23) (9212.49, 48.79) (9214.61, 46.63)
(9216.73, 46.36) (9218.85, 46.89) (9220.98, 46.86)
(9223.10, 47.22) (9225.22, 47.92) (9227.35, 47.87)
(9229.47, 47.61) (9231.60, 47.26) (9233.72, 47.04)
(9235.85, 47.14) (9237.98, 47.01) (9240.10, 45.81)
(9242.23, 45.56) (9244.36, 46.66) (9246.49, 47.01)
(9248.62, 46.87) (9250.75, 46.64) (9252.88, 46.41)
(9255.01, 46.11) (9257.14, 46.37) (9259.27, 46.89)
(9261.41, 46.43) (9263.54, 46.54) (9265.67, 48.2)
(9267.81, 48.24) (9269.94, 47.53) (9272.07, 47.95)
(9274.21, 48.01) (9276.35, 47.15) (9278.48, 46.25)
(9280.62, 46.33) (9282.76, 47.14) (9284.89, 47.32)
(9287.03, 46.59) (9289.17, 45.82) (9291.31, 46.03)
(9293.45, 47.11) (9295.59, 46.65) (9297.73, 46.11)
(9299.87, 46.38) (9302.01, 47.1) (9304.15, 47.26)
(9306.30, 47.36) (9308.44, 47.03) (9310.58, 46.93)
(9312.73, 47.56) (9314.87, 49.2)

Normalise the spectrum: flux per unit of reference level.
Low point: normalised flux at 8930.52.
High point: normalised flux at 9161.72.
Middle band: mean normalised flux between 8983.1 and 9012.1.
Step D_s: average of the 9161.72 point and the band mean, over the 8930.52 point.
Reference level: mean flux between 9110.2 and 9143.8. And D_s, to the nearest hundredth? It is 1.01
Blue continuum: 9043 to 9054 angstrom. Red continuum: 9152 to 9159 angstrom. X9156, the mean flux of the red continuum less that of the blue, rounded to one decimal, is -1.1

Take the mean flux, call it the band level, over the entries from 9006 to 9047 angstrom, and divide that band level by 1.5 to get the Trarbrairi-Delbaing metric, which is 33.1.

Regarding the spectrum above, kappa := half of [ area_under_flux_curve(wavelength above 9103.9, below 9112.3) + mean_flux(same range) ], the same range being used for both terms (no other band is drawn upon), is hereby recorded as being 242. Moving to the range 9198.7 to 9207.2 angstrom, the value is 227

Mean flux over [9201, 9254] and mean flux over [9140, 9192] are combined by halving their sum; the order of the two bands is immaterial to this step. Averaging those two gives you 48.3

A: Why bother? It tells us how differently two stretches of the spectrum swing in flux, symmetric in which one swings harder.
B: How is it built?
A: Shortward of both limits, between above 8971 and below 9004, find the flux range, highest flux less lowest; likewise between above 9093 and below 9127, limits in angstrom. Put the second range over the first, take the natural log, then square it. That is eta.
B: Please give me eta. 0.46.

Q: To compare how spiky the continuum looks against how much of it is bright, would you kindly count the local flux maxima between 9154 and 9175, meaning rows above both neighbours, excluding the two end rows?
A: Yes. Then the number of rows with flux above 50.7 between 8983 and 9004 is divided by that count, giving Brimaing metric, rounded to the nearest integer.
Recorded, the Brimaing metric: 2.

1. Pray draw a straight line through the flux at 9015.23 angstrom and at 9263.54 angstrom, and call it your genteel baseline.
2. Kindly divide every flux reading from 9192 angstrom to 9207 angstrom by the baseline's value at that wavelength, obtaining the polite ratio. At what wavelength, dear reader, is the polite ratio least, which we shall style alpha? 9206.13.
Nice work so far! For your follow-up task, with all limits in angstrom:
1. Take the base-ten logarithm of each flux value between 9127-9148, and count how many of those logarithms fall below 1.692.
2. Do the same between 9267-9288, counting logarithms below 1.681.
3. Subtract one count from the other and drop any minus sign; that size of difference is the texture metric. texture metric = 7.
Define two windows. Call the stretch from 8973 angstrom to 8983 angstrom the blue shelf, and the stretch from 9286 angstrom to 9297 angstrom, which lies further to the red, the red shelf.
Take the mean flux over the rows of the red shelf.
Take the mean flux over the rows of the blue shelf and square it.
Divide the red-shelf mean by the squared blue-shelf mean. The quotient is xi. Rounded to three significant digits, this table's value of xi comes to 0.0189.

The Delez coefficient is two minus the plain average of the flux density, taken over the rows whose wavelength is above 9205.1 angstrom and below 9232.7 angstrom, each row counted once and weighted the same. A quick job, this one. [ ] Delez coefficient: -45.6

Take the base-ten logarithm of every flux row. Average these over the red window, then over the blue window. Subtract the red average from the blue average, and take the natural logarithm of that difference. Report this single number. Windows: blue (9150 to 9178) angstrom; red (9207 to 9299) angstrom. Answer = -4.0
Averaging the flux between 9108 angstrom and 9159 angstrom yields 51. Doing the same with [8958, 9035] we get 50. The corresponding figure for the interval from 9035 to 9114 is 51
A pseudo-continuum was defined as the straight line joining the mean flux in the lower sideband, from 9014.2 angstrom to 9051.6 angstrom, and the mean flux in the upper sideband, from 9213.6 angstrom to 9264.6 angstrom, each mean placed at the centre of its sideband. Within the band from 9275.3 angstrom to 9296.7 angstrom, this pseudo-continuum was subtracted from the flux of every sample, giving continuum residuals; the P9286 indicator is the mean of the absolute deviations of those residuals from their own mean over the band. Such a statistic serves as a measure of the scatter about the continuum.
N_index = 0.45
